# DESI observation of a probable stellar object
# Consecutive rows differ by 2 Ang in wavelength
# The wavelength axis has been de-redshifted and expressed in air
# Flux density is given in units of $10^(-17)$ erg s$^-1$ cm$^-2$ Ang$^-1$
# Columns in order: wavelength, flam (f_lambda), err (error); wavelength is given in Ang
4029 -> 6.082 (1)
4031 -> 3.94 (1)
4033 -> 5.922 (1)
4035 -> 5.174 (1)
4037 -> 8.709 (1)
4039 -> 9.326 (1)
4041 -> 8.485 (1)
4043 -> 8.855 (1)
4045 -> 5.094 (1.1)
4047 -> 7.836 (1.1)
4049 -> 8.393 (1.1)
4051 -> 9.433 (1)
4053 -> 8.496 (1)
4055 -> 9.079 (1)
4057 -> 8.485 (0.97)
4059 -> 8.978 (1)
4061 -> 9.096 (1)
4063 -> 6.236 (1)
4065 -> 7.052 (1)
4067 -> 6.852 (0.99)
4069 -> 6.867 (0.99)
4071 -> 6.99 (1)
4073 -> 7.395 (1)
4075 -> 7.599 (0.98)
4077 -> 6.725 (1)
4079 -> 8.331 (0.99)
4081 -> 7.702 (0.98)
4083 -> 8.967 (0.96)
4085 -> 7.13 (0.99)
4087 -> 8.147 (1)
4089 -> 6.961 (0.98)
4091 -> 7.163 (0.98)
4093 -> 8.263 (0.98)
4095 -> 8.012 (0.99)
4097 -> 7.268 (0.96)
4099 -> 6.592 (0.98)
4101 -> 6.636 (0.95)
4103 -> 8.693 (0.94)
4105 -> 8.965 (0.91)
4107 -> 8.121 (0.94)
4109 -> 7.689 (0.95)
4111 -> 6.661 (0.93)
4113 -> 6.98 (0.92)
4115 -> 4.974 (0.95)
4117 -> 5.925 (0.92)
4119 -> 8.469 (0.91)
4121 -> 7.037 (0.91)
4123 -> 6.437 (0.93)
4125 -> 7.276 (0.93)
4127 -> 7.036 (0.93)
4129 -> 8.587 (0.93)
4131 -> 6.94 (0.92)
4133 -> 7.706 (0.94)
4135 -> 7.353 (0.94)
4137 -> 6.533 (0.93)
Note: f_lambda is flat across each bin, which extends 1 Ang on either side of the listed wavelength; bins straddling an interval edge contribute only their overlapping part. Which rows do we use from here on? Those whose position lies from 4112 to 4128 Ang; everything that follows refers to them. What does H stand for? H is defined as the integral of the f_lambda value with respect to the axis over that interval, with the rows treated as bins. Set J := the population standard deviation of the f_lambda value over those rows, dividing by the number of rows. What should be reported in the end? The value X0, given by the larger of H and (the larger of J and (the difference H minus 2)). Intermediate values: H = 108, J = 0.96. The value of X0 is 108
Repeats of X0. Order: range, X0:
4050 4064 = 120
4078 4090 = 94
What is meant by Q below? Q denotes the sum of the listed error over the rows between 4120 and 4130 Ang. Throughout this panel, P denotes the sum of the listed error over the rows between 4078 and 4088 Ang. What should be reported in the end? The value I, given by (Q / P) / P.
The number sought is 0.191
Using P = 4.92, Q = 4.6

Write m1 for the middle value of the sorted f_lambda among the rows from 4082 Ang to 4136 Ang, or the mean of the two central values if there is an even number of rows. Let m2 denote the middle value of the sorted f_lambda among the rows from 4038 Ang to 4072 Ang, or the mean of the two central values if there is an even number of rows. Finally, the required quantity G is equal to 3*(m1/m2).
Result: 2.6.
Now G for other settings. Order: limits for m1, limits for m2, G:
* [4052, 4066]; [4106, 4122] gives 3.6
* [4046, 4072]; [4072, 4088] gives 3.3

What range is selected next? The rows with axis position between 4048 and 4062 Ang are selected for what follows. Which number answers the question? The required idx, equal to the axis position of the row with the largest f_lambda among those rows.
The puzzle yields 4051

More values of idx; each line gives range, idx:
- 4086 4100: 4093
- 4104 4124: 4105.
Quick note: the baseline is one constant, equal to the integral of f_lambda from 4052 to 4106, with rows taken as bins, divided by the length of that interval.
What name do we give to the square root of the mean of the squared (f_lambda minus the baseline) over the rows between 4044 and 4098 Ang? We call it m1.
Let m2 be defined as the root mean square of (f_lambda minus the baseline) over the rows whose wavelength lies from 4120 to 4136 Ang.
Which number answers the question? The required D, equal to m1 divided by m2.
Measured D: 1.35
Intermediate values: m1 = 0.99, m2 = 0.7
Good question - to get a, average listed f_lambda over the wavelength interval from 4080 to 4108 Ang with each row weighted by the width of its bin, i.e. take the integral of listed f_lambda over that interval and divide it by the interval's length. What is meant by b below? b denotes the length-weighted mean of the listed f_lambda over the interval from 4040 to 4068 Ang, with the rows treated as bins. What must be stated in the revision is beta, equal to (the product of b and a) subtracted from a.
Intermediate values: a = 7.76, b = 8.0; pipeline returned -54.5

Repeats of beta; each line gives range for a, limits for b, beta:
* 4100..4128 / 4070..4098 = -47.7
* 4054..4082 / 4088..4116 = -48.8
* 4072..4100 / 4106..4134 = -46.5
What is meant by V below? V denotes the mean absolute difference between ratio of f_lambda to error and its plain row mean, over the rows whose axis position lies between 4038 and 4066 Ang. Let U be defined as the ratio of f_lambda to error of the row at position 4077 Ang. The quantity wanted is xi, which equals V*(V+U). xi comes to 8.7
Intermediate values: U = 6.7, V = 1.1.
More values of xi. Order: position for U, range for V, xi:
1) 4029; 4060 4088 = 5.0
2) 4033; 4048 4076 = 6.2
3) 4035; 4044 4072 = 7.0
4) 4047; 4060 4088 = 5.8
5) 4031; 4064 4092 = 2.6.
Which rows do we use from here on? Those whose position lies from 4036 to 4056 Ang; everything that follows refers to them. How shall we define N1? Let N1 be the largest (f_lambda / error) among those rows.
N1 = 9.4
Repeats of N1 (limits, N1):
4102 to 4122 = 9.9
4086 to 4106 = 9.9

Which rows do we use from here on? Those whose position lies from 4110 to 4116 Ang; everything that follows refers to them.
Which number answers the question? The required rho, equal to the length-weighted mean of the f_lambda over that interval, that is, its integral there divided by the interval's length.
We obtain 6.2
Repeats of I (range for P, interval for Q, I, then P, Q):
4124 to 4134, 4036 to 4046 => 0.236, 4.65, 5.1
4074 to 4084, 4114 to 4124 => 0.192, 4.91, 4.6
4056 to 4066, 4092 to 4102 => 0.197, 4.97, 4.9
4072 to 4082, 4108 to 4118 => 0.191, 4.95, 4.7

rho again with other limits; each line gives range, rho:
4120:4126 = 6.9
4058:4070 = 7.5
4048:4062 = 8.9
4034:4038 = 6.9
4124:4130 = 7.6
